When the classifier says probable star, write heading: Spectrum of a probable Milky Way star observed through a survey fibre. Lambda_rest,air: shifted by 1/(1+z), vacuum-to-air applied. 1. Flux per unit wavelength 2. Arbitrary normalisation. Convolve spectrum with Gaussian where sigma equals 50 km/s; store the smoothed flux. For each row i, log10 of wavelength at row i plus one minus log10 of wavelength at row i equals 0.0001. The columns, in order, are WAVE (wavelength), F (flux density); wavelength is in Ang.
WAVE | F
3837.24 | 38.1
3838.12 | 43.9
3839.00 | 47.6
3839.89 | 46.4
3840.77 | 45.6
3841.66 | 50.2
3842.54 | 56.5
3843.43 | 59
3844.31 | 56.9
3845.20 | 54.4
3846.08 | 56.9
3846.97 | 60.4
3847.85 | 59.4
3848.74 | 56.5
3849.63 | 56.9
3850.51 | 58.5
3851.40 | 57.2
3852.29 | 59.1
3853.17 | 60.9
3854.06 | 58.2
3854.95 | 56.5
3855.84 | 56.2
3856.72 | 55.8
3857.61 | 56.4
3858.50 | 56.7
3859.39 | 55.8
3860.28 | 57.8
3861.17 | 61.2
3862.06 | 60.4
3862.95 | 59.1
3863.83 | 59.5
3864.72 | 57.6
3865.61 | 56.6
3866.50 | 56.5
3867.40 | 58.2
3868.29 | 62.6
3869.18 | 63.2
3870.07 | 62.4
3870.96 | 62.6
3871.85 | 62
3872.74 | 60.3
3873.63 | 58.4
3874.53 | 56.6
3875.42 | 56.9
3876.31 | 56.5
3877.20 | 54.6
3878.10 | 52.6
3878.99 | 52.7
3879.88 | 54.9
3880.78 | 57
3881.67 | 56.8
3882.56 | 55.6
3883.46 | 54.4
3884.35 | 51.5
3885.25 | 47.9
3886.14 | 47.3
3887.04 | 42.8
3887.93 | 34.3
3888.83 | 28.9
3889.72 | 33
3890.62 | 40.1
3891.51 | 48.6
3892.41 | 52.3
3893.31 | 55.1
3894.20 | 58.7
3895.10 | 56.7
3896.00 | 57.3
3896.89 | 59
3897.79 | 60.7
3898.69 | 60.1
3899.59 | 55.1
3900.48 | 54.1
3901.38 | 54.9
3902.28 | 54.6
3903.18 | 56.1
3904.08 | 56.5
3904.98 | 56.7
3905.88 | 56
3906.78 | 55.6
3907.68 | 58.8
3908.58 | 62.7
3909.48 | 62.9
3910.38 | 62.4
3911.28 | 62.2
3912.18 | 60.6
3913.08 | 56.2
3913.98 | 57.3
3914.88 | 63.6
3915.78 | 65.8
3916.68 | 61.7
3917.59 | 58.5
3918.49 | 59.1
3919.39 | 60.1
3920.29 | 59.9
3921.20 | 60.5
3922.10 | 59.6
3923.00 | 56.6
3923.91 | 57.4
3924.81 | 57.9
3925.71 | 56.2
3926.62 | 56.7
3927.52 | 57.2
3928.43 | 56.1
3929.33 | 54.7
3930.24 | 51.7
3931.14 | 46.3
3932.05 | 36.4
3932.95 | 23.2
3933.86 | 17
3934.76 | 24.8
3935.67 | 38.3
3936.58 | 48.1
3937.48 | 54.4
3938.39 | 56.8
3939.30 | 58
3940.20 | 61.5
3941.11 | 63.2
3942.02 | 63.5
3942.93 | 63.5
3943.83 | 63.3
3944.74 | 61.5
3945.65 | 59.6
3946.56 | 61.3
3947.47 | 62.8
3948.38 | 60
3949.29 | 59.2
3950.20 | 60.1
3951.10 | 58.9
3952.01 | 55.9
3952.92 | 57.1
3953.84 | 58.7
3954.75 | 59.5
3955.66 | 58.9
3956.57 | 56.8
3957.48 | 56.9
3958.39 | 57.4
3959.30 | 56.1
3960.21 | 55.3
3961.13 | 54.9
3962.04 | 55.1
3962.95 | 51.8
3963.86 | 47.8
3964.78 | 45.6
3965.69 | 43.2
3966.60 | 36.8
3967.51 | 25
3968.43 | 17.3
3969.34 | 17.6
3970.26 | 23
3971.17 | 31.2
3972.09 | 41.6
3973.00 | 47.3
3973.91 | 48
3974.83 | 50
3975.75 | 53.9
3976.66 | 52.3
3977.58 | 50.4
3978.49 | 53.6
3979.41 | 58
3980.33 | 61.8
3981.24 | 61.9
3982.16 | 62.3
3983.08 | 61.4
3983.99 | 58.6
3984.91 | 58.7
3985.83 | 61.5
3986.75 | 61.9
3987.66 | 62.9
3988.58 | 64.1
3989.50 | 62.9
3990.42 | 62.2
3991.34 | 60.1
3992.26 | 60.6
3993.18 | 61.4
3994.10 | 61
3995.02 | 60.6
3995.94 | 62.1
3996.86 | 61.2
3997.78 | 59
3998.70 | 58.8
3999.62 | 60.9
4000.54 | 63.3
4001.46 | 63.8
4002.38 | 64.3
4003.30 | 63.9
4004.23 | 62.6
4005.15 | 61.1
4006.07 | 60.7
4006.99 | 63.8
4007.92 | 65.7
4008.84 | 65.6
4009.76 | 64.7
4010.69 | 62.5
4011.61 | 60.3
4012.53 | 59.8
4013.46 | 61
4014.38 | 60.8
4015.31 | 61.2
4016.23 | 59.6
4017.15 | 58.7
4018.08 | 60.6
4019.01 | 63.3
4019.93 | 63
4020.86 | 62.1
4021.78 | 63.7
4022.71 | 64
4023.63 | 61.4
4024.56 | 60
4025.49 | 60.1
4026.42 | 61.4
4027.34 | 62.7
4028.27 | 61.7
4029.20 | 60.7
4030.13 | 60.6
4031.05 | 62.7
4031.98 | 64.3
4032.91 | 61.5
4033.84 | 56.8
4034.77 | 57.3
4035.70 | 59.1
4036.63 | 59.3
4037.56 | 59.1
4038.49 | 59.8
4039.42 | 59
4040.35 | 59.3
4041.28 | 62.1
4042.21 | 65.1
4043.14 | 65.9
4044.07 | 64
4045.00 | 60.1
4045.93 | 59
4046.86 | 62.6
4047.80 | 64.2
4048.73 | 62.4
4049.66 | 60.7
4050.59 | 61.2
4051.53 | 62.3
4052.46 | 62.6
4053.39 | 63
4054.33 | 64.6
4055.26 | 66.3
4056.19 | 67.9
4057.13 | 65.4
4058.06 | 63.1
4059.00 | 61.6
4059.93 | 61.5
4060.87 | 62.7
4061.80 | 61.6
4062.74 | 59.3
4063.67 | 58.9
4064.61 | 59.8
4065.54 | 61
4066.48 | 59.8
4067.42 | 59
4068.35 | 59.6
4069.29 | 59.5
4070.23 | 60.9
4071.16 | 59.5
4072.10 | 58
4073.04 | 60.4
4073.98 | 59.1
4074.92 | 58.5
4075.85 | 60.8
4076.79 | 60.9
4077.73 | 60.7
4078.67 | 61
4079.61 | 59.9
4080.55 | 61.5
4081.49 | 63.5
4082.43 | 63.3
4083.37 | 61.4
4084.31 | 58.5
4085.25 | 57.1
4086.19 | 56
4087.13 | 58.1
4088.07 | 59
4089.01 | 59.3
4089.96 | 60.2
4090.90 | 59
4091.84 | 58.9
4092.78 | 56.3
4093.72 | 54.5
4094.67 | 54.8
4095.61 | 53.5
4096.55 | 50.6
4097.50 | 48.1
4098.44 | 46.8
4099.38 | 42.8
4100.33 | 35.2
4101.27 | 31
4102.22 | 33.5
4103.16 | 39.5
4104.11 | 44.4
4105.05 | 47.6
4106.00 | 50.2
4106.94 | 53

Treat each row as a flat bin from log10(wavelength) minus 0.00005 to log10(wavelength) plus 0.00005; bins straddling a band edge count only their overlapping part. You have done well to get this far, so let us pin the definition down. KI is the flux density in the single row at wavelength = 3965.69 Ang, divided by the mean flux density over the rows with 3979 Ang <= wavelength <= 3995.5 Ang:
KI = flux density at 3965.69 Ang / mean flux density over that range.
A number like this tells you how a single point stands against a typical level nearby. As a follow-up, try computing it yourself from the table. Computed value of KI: 0.71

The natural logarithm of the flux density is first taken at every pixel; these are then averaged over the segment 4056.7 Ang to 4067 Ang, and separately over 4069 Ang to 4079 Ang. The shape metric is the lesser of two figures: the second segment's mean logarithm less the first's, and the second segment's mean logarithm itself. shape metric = -0.02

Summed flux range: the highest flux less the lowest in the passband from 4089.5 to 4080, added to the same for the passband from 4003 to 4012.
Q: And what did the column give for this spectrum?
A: 12.9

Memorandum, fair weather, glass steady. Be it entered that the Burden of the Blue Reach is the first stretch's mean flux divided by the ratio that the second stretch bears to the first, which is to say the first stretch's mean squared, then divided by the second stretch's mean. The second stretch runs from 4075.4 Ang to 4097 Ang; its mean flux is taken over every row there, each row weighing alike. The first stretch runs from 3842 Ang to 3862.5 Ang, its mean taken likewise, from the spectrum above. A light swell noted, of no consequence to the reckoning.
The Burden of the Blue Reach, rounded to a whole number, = 57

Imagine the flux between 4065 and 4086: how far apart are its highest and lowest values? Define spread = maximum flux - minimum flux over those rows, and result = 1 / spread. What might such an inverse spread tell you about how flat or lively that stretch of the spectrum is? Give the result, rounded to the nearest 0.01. 0.16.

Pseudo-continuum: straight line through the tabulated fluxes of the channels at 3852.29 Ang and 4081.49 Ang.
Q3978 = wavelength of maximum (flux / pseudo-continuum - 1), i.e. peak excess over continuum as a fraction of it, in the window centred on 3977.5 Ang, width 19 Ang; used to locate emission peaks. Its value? 3982.16 Ang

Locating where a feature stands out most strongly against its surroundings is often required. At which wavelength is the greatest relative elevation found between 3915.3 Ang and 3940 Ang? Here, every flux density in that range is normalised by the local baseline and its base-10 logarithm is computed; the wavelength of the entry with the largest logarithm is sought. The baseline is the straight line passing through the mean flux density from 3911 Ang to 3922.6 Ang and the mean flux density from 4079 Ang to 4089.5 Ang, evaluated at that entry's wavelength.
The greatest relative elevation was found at 3915.78 Ang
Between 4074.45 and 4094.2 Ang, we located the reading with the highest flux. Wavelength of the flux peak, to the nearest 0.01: 4081.49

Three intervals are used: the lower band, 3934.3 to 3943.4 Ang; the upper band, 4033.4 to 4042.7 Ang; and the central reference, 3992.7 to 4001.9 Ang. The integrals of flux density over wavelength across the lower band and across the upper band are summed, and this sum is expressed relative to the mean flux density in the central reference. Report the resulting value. 17.0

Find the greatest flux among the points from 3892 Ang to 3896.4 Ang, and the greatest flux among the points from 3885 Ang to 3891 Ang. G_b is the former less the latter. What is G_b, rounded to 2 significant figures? 11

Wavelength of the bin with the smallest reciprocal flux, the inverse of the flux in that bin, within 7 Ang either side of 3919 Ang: 3915.78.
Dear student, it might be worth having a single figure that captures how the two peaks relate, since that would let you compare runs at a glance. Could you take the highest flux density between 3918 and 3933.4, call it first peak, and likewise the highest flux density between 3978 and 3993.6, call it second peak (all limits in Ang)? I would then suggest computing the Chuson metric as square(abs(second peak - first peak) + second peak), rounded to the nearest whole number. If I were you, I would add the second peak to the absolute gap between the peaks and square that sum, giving 4583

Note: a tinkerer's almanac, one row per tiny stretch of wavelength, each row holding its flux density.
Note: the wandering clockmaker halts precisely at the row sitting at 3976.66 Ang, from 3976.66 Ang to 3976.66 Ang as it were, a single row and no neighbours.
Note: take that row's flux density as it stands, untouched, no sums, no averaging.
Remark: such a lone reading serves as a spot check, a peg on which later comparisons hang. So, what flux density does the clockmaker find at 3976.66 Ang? 52.3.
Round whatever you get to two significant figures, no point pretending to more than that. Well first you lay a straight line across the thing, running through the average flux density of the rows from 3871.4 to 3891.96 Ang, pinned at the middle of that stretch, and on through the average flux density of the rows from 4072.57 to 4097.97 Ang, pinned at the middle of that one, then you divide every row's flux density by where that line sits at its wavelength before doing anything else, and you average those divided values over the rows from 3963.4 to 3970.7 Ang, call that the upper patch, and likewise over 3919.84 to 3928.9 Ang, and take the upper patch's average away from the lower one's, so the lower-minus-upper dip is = 0.51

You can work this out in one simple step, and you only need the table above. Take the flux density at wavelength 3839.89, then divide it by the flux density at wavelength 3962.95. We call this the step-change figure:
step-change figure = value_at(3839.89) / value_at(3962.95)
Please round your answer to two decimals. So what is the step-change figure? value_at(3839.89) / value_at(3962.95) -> 0.90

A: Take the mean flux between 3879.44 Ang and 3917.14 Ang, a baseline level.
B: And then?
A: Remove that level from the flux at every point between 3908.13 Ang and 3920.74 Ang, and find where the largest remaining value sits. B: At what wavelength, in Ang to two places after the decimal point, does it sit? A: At 3915.78 Ang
